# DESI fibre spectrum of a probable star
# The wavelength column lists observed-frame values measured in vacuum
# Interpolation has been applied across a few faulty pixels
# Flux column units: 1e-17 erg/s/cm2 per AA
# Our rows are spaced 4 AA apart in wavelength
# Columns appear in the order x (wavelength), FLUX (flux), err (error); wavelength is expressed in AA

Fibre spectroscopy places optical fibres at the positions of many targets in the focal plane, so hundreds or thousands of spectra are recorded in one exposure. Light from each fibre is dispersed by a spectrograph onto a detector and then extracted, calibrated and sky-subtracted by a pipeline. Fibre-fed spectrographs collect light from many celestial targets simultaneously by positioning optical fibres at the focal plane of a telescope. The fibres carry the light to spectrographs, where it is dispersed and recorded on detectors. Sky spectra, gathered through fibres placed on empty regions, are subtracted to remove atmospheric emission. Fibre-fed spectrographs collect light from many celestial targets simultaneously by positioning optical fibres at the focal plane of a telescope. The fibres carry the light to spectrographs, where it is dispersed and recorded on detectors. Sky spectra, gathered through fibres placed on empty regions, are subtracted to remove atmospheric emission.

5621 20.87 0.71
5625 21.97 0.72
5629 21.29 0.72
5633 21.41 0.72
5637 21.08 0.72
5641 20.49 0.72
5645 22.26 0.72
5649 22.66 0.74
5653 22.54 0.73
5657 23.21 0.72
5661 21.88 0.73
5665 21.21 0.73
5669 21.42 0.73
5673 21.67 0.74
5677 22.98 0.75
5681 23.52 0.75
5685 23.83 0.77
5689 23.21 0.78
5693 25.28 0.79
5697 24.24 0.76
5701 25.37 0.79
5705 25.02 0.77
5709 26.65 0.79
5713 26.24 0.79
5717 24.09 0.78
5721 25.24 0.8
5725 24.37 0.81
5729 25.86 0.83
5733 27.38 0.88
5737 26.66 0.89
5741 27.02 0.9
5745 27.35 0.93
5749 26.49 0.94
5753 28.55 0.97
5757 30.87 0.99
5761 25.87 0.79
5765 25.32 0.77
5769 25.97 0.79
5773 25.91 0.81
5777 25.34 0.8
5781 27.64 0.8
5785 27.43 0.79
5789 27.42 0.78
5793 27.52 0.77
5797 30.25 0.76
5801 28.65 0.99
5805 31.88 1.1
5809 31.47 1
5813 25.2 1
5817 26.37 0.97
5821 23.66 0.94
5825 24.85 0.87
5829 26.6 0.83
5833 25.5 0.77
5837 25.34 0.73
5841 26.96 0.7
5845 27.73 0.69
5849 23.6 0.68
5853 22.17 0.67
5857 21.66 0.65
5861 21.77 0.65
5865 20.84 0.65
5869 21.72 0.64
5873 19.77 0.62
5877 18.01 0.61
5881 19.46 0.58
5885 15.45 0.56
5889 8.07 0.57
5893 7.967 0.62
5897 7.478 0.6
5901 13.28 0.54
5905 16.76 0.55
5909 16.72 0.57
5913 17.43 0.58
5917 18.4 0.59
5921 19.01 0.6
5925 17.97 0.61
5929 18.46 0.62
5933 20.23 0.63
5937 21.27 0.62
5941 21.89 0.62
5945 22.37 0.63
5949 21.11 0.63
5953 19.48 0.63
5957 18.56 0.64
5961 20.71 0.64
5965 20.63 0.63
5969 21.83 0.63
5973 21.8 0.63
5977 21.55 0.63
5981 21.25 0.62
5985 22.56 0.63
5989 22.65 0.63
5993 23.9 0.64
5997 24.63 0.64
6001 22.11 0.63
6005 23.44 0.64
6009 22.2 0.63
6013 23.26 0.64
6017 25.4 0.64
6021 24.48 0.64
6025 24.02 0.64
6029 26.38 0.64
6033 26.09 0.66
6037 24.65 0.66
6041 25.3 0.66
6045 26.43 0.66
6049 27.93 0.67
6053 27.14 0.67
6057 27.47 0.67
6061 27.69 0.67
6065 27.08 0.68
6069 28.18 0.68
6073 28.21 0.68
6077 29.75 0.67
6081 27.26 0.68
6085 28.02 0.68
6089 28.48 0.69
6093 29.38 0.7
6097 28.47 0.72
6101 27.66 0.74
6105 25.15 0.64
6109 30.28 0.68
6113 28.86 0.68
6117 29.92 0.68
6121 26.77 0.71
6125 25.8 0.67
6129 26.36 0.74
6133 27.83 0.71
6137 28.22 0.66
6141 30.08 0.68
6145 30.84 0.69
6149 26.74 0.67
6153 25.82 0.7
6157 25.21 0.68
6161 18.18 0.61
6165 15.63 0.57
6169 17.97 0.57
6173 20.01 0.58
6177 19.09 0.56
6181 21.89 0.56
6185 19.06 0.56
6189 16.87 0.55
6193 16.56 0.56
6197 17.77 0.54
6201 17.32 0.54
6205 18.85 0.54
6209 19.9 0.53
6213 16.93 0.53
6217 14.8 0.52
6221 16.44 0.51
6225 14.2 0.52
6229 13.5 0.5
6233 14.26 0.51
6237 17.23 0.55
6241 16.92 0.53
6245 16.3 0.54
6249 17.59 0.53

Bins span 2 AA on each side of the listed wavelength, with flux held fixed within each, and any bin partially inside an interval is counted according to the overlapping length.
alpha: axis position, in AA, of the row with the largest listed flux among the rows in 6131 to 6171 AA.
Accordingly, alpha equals 6145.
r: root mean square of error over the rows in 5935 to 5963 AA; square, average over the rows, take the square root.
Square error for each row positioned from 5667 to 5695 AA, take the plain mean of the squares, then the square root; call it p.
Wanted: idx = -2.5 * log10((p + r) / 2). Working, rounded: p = 0.76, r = 0.630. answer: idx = 0.40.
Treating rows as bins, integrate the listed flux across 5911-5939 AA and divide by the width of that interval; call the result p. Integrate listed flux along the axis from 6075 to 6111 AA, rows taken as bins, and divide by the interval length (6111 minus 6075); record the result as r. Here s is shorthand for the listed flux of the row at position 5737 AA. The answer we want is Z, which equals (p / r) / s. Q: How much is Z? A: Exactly 0.025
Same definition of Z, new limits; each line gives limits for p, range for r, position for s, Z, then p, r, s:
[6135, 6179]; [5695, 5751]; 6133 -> 0.033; 23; 25.9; 27.83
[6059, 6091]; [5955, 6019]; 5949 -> 0.060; 28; 22.3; 21.11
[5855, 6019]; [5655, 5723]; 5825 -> 0.033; 20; 23.8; 24.85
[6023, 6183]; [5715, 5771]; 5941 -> 0.045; 26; 26.5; 21.89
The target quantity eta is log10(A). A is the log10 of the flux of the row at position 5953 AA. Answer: 0.110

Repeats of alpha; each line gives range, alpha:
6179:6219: 6181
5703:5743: 5733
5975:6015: 5997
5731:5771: 5757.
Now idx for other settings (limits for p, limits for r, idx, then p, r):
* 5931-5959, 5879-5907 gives 0.55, 0.63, 0.575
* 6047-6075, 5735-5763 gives 0.25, 0.67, 0.918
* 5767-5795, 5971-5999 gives 0.37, 0.79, 0.631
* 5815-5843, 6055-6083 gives 0.30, 0.84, 0.676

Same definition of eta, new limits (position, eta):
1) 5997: 0.143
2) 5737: 0.154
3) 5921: 0.107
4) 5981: 0.123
